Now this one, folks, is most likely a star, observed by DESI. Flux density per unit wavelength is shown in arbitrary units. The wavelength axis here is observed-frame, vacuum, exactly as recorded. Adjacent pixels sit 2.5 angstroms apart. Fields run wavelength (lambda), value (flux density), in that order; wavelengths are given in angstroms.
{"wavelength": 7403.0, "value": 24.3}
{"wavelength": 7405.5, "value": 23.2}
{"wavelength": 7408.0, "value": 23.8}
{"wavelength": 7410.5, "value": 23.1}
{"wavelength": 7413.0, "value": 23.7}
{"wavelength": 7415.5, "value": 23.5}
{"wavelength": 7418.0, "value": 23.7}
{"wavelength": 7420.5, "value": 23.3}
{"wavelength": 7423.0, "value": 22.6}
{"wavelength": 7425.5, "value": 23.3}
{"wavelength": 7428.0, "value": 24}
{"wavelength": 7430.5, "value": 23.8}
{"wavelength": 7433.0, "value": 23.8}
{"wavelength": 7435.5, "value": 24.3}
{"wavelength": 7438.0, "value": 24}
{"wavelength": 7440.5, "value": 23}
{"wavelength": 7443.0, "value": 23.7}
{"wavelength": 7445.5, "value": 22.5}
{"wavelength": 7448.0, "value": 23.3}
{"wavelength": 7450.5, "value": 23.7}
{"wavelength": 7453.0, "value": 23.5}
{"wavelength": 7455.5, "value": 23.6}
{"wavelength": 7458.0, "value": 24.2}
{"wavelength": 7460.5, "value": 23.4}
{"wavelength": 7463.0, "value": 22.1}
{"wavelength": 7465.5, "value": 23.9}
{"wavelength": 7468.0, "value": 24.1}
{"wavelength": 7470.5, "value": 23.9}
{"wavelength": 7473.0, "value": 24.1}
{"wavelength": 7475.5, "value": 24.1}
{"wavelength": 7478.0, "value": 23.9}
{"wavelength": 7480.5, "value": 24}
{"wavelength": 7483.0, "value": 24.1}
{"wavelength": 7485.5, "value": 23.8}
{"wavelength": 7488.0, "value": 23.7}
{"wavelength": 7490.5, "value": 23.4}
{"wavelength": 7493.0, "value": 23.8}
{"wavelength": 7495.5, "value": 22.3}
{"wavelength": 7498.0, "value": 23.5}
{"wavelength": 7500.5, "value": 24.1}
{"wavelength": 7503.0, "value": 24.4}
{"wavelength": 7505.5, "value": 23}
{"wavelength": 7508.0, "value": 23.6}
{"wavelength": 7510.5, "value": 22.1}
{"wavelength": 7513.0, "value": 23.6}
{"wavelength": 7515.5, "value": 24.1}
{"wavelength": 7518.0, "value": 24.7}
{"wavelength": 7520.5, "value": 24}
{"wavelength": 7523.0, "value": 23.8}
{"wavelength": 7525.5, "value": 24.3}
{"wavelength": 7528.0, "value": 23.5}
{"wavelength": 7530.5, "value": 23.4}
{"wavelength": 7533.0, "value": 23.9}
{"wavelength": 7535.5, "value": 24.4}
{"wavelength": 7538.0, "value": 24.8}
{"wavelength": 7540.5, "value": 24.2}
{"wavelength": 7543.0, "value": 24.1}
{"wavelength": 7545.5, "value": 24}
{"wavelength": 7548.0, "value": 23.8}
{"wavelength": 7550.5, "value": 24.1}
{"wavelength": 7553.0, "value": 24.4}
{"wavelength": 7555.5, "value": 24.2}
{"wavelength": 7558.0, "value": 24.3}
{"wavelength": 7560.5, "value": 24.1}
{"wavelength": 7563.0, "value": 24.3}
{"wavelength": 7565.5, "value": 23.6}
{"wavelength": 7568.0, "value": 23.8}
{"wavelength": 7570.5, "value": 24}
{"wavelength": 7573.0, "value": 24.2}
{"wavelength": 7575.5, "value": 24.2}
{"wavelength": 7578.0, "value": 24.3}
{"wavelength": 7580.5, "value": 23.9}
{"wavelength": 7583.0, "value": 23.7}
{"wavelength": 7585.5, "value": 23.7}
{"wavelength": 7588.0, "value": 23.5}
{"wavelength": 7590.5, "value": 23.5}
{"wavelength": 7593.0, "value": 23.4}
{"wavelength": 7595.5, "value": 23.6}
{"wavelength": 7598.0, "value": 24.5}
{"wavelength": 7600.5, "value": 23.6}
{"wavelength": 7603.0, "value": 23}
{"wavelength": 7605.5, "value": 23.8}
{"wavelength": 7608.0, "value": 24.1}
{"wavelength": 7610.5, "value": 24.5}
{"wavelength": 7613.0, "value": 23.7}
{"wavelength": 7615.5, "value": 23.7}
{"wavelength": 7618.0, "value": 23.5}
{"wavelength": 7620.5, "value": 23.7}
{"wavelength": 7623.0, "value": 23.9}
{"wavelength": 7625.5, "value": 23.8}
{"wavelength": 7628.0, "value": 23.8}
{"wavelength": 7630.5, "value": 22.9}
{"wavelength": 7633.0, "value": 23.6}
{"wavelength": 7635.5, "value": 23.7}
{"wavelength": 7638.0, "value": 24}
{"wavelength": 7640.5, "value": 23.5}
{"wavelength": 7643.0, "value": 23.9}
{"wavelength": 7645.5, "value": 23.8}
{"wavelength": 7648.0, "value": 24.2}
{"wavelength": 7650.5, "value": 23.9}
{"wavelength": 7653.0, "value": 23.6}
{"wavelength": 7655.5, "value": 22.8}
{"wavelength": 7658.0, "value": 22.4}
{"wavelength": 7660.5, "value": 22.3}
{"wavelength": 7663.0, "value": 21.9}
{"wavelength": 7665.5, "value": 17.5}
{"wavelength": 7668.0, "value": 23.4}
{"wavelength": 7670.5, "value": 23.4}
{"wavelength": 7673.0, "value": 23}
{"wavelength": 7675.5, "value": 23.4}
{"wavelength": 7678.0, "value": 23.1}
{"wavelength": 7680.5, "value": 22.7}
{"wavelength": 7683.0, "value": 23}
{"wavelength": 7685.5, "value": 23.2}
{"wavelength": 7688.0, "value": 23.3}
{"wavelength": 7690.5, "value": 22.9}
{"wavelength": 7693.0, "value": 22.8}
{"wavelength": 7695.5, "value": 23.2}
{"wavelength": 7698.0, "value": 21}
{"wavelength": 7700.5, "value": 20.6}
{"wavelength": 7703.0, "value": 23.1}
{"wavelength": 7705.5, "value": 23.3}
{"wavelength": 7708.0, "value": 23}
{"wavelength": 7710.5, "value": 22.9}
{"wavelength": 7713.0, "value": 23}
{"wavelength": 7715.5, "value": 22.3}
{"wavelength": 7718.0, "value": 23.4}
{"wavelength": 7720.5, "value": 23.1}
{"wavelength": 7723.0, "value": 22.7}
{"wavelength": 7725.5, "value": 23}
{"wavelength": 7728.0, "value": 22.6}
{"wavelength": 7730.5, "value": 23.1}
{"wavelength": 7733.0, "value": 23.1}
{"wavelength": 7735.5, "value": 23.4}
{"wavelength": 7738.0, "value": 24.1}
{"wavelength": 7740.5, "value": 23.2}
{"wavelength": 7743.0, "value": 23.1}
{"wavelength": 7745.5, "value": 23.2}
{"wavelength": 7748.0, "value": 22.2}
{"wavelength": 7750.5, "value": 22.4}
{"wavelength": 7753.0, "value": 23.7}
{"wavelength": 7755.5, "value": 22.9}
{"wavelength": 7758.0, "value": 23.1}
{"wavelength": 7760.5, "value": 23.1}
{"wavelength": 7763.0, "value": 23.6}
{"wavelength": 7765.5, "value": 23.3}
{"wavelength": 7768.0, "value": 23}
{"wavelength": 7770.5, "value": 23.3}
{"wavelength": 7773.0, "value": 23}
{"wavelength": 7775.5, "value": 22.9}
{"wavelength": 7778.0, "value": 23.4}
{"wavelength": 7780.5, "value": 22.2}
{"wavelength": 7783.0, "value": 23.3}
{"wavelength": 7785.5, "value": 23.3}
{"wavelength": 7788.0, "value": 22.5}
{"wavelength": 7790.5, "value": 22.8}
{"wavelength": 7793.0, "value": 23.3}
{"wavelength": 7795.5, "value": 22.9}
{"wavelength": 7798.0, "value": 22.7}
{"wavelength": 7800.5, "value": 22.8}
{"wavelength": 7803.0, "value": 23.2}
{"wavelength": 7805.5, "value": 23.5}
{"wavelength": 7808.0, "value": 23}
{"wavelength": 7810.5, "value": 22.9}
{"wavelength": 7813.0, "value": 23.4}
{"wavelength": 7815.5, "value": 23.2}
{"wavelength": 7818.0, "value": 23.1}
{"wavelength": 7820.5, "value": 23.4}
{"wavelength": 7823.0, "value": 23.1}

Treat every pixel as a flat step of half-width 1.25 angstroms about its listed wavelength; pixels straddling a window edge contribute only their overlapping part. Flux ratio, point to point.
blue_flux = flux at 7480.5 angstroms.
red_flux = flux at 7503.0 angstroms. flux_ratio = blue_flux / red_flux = 0.98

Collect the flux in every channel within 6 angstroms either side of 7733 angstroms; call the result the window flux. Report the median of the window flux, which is 23.1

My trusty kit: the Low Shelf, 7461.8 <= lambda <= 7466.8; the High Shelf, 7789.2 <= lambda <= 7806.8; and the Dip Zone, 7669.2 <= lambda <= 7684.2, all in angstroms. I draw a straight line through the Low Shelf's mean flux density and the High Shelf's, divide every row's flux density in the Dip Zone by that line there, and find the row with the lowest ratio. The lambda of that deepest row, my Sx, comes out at 7680.5 angstroms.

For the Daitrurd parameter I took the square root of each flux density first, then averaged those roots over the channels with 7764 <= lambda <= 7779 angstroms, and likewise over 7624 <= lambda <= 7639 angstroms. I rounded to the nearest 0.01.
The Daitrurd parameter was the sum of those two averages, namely 9.67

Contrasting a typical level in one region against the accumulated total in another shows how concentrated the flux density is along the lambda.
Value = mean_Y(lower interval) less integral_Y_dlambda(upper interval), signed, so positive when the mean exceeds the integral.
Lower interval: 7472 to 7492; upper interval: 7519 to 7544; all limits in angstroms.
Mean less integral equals -577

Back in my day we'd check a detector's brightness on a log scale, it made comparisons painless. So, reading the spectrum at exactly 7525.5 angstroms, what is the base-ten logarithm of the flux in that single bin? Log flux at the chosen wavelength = 1.39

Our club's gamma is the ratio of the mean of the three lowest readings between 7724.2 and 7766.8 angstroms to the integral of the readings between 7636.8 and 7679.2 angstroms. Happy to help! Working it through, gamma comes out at 0.0230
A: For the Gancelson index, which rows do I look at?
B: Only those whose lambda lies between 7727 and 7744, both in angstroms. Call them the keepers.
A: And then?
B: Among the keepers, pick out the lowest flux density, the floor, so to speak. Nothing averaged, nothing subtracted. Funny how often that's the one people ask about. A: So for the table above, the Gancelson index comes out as 22.6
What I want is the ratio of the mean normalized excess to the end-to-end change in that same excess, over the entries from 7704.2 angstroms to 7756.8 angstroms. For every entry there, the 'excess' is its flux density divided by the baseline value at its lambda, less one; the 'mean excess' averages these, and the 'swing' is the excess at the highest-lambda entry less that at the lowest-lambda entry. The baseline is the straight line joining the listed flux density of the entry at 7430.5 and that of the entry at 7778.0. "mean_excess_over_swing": 1.2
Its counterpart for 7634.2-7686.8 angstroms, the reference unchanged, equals 1.2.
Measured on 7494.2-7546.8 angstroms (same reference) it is 0.1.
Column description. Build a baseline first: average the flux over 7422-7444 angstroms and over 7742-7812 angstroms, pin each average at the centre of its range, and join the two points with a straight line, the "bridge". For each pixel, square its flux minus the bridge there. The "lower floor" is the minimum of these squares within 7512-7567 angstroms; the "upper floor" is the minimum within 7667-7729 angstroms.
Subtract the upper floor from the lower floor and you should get 0.002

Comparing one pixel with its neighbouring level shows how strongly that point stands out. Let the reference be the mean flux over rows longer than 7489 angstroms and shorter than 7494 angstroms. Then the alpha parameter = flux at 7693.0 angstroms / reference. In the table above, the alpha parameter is 0.966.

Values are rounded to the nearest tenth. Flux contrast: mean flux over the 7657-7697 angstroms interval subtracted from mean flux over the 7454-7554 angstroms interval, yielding 1.2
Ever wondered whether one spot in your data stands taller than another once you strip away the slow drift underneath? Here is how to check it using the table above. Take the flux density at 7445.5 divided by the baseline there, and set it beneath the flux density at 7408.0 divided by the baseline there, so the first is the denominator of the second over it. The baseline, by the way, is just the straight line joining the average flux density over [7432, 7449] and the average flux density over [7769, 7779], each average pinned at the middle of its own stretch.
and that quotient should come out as 1.06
